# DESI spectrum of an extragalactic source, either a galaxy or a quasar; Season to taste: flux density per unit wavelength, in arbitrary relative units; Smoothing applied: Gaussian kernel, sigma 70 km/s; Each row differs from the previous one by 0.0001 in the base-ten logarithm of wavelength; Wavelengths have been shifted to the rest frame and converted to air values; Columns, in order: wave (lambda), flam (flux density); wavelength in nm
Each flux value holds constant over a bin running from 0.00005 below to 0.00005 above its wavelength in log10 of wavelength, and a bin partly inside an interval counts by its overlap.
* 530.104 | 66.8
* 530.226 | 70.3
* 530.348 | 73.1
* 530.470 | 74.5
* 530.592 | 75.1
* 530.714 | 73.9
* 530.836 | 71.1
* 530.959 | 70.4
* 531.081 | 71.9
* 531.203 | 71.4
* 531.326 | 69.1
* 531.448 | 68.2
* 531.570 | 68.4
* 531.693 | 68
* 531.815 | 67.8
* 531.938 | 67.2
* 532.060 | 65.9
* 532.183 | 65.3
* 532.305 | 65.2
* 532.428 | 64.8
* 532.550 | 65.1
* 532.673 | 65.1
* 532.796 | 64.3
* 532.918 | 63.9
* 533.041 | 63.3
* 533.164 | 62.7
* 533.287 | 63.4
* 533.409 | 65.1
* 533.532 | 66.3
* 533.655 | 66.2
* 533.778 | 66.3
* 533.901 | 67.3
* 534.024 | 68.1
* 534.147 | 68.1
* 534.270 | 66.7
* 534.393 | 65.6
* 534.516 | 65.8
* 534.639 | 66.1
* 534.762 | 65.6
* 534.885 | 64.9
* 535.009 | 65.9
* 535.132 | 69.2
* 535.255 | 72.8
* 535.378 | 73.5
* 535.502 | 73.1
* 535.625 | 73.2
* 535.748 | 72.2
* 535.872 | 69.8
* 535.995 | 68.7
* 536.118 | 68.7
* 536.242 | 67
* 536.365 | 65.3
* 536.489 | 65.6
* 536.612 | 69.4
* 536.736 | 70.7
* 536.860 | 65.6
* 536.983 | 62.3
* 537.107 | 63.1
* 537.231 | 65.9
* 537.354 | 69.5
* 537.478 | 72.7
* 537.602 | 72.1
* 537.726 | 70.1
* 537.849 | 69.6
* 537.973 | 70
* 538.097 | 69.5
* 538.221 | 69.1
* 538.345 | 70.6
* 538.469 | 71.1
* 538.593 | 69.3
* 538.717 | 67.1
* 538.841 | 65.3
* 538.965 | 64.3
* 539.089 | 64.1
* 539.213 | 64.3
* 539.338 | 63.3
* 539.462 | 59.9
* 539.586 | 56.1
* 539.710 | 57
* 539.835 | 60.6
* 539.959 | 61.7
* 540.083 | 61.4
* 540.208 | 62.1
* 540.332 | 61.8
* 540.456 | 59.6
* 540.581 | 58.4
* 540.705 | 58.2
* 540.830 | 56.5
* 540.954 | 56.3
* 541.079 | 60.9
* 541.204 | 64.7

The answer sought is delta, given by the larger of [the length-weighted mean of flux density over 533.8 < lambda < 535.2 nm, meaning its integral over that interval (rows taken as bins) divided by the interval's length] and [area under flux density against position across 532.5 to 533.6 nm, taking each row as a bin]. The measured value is 71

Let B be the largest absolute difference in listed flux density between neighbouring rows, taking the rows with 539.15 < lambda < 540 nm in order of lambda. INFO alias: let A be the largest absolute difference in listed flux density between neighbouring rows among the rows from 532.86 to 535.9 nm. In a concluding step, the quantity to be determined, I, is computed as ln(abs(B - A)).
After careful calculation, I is -1.6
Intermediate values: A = 3.6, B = 3.8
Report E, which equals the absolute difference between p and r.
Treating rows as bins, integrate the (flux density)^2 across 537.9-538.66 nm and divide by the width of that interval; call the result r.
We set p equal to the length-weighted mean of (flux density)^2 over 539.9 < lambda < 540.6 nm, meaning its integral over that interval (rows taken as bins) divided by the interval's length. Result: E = 1165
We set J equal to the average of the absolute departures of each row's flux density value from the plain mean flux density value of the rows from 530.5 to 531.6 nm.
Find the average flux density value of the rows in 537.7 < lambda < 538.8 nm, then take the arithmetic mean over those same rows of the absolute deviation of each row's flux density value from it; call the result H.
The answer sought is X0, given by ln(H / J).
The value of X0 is -0.87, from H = 0.76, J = 1.8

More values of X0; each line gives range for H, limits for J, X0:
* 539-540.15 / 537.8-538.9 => 0.57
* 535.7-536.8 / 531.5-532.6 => 0.32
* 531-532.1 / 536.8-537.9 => -0.82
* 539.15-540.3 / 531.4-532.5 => 0.46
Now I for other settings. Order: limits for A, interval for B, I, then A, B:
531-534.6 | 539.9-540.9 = -2.3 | 2.3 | 2.2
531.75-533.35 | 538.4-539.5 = 0.7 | 1.3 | 3.4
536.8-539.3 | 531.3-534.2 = 0.6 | 3.6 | 1.7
